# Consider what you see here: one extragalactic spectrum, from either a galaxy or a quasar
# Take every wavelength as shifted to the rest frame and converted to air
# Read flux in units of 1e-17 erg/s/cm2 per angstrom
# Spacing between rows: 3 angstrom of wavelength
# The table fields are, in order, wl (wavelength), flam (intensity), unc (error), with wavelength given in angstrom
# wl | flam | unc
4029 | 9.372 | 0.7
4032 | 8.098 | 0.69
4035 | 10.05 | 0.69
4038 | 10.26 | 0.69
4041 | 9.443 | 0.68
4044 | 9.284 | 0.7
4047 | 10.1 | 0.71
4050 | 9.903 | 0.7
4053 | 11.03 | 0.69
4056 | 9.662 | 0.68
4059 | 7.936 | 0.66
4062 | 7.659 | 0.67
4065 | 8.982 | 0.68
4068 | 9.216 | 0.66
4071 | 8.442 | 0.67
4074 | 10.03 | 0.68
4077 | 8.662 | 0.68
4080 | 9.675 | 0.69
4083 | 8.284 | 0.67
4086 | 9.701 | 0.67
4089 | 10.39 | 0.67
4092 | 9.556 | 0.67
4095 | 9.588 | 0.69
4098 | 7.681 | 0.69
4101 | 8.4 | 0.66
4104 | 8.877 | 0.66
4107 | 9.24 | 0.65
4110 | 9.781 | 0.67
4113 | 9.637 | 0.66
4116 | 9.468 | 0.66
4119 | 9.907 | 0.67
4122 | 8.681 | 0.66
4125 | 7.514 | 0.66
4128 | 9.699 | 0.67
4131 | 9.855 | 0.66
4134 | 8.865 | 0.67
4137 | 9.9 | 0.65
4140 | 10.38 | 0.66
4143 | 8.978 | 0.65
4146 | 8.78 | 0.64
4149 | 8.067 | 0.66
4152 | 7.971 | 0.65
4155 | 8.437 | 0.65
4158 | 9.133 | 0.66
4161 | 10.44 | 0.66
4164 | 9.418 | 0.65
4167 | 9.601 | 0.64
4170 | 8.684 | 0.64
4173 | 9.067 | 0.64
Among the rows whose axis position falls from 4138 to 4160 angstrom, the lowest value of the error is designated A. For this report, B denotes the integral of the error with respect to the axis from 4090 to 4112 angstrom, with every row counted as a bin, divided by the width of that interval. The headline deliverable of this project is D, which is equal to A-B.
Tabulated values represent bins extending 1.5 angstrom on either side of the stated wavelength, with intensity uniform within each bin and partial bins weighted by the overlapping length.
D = -0.030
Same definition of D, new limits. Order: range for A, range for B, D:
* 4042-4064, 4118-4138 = -0.003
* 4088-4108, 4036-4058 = -0.042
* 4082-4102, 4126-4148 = 0.003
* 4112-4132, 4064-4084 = -0.016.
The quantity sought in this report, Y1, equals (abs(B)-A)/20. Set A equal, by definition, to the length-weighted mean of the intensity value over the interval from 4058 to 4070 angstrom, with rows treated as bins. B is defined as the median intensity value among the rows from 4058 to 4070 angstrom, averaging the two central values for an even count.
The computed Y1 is -0.001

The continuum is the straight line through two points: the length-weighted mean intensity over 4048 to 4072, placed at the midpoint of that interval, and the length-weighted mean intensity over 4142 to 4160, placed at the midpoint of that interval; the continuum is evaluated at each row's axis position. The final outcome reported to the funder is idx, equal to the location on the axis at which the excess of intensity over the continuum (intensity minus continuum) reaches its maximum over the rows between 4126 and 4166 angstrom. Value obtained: 4161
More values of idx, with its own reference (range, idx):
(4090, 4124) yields 4119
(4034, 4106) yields 4053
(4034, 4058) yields 4053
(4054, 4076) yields 4074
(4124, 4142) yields 4140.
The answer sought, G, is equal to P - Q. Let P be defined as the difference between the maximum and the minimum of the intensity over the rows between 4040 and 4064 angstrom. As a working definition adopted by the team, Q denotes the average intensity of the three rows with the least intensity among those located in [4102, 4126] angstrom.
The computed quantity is -5.0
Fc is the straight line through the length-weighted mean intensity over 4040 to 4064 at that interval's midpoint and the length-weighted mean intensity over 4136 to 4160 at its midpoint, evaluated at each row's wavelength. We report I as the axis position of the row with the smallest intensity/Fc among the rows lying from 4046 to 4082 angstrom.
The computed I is 4062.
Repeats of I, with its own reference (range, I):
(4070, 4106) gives 4098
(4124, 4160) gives 4125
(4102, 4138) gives 4125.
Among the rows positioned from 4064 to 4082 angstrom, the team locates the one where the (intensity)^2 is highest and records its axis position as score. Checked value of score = 4074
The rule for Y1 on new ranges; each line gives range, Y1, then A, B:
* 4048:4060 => 0.003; 9.72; 9.8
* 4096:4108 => 0.004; 8.56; 8.6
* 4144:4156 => -0.004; 8.34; 8.3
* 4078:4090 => 0.012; 9.44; 9.7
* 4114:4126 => 0.005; 8.98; 9.1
